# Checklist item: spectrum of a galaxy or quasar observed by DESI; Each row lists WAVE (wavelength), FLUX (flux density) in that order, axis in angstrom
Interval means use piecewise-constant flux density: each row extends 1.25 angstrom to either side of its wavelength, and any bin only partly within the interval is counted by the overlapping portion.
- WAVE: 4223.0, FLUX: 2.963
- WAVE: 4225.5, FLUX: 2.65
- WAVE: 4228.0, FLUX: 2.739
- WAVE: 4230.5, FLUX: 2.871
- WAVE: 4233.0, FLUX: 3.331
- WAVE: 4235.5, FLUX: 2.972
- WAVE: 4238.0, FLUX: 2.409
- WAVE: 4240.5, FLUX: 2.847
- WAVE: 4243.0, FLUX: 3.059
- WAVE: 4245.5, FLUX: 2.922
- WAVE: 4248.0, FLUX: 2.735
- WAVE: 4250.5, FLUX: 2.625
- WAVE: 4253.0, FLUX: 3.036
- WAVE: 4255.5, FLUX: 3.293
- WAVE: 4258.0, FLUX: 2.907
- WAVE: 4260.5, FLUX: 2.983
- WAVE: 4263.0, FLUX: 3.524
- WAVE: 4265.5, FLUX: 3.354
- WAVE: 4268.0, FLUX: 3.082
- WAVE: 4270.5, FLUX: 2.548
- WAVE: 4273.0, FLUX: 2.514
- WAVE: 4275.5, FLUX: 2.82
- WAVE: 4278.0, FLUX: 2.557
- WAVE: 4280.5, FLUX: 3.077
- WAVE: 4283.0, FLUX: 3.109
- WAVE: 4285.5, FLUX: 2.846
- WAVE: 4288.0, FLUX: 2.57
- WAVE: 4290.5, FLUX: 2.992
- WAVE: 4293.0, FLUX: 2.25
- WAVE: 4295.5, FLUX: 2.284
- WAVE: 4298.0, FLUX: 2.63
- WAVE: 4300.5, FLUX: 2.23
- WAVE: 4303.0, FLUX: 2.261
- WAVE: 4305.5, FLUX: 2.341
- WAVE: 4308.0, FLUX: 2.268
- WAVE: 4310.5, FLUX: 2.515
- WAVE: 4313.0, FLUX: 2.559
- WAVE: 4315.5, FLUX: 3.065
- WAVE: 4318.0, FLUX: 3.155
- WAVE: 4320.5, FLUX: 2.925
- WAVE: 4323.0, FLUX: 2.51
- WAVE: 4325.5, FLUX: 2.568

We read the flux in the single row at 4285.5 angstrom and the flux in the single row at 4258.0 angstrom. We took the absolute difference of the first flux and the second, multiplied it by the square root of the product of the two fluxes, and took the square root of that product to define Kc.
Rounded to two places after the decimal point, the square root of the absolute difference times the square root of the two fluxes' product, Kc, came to 0.42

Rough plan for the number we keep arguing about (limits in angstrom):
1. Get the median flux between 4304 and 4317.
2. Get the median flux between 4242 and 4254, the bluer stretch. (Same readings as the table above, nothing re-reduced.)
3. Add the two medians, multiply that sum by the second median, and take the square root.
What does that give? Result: 3.99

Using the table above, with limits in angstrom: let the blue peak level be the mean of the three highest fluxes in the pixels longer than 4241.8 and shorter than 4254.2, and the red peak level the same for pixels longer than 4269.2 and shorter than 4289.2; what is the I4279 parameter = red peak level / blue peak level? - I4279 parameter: 1.00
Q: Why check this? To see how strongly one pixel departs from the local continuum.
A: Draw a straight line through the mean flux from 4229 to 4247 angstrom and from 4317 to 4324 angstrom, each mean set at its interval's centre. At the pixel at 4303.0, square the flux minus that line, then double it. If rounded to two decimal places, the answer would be 0.75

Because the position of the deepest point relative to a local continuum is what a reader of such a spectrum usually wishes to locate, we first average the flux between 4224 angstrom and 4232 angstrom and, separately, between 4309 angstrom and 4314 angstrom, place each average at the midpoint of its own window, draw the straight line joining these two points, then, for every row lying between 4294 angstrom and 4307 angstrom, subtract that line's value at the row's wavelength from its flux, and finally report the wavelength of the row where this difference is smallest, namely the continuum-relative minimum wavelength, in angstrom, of 4300.5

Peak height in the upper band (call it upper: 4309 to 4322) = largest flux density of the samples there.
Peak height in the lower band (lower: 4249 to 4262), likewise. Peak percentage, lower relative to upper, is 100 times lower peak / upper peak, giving 104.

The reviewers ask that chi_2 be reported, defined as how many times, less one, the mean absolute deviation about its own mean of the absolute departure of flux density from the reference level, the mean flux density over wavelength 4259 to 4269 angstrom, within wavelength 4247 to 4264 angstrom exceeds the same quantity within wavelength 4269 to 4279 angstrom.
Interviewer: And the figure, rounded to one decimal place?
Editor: 0.3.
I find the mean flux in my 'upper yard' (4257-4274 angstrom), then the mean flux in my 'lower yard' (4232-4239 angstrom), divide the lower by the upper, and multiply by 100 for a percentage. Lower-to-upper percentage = 97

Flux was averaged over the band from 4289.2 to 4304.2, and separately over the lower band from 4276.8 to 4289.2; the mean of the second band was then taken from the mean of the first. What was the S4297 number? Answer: -0.39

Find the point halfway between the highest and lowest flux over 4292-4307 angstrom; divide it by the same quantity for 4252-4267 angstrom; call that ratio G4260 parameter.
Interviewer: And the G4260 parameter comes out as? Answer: 0.76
